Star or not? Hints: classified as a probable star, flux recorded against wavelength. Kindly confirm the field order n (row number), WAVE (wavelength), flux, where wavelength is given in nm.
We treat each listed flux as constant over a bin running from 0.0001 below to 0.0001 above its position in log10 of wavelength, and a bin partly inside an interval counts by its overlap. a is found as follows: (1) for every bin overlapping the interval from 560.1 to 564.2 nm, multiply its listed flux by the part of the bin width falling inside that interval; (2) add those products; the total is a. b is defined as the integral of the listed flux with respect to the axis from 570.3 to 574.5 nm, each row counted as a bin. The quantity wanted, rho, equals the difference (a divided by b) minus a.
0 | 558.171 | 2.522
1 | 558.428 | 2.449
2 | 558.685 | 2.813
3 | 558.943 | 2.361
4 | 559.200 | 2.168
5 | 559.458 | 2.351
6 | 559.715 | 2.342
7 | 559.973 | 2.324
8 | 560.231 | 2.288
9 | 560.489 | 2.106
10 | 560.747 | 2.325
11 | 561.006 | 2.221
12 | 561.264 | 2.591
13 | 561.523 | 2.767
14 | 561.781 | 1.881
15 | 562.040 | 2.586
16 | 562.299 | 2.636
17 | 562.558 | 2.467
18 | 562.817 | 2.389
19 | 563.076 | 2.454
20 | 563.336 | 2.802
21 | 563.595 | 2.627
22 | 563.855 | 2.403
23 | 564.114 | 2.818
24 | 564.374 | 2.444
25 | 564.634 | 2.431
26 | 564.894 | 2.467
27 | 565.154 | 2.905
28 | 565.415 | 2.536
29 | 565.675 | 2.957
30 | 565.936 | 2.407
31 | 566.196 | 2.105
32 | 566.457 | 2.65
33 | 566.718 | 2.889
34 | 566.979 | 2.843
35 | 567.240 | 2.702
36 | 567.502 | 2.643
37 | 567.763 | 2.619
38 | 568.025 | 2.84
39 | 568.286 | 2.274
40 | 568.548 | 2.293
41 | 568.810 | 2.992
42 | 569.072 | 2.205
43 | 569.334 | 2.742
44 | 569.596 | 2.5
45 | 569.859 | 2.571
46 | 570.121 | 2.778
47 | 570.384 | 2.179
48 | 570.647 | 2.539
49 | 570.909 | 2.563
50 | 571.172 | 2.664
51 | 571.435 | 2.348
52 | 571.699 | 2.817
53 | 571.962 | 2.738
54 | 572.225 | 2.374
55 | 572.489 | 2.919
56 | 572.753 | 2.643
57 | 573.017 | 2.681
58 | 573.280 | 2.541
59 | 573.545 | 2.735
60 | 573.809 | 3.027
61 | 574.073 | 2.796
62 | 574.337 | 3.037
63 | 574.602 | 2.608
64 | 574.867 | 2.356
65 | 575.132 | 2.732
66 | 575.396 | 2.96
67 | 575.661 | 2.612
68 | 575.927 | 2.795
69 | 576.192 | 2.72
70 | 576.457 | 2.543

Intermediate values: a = 10.1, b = 11.2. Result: -9.2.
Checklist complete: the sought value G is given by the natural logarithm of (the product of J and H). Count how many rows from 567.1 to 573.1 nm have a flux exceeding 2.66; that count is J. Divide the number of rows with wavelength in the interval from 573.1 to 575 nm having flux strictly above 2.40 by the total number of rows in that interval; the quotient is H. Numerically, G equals 2.1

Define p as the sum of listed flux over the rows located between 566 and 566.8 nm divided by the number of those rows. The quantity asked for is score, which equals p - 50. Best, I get -47.5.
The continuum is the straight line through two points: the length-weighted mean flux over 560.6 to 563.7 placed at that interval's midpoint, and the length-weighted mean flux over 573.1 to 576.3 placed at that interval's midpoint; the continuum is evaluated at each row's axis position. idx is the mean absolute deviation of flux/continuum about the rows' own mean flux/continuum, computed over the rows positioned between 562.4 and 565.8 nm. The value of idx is 0.0682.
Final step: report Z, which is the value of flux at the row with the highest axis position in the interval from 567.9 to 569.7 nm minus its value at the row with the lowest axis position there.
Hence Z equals -0.34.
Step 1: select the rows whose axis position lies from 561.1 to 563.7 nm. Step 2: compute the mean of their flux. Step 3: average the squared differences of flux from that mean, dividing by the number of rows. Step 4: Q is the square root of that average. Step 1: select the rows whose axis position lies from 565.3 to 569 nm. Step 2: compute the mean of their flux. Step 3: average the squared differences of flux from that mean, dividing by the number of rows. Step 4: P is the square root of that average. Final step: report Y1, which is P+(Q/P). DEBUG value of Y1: 1.20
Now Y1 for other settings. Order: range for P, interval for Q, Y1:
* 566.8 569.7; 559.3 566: 1.22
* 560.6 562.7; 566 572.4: 1.17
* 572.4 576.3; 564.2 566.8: 1.60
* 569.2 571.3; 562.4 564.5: 1.12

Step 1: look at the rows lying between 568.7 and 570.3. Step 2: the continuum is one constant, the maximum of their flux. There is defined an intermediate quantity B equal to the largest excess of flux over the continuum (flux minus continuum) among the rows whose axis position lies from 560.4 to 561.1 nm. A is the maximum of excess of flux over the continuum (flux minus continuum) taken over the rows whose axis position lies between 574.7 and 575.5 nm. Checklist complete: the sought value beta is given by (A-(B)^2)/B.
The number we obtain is 0.7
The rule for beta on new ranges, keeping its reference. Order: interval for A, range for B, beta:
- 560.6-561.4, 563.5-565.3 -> 4.7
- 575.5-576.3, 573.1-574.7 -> -4.4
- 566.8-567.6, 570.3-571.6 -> 0.8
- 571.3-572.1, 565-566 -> 5.0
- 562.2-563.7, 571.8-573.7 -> 2.7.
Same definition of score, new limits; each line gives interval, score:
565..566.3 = -47.4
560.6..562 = -47.6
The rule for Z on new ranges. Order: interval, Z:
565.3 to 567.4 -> 0.17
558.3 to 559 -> -0.09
